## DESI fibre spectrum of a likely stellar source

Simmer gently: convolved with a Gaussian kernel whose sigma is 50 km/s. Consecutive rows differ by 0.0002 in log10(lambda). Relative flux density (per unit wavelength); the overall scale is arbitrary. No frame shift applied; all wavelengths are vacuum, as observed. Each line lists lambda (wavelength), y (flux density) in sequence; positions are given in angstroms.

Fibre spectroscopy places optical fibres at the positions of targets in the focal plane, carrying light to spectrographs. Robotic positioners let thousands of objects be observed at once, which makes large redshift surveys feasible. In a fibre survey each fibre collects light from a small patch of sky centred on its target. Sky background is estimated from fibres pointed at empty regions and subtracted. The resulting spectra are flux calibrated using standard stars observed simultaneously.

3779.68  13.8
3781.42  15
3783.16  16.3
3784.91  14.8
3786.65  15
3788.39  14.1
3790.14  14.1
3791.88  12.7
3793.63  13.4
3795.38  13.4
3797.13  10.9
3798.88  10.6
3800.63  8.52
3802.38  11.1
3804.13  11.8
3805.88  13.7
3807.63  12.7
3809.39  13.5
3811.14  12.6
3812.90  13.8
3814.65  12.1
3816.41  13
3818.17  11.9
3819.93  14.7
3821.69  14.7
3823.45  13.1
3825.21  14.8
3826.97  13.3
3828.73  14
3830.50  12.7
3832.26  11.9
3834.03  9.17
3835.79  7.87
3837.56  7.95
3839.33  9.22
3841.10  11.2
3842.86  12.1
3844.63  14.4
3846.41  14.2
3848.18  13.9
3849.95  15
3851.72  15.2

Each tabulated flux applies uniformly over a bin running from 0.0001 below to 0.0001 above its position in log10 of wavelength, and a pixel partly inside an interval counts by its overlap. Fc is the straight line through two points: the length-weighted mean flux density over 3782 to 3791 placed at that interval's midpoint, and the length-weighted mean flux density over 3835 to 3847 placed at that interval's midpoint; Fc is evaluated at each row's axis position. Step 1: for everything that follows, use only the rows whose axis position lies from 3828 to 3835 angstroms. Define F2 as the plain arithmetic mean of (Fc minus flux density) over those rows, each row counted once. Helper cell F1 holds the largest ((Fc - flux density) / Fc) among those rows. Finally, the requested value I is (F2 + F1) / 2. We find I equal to -0.1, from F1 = 0.20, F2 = -0.3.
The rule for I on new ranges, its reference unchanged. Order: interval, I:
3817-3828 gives -0.7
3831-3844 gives 0.8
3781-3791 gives 0.0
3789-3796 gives 0.6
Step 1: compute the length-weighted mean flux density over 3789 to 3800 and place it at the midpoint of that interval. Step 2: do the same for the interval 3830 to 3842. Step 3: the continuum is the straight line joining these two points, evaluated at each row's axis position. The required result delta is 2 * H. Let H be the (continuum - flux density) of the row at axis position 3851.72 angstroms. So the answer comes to -12.5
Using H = -6.2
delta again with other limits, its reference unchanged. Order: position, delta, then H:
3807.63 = -2.1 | -1.0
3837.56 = 3.8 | 1.9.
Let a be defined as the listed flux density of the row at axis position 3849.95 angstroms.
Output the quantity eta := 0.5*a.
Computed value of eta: 7.5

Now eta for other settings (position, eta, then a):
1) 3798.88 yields 5.3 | 10.6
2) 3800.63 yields 4.3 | 8.52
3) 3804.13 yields 5.9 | 11.8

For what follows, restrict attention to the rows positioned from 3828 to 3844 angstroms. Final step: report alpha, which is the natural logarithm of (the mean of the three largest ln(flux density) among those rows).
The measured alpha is 0.939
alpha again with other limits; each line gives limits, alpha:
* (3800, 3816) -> 0.961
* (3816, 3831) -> 0.990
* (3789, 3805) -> 0.960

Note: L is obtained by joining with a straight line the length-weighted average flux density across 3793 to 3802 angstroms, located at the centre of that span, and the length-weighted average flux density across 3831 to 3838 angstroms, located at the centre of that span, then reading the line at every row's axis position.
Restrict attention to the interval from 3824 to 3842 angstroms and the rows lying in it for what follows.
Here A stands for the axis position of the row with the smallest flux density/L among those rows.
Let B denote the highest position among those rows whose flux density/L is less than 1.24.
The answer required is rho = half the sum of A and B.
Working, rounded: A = 3835.79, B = 3841.10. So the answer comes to 3838.4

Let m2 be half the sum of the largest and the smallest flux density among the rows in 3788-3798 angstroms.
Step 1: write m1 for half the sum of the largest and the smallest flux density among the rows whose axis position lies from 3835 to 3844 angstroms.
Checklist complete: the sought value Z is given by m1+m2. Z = 22.5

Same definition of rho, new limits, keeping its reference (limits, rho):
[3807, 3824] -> 3818.2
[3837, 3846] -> 3839.3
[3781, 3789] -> 3788.4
